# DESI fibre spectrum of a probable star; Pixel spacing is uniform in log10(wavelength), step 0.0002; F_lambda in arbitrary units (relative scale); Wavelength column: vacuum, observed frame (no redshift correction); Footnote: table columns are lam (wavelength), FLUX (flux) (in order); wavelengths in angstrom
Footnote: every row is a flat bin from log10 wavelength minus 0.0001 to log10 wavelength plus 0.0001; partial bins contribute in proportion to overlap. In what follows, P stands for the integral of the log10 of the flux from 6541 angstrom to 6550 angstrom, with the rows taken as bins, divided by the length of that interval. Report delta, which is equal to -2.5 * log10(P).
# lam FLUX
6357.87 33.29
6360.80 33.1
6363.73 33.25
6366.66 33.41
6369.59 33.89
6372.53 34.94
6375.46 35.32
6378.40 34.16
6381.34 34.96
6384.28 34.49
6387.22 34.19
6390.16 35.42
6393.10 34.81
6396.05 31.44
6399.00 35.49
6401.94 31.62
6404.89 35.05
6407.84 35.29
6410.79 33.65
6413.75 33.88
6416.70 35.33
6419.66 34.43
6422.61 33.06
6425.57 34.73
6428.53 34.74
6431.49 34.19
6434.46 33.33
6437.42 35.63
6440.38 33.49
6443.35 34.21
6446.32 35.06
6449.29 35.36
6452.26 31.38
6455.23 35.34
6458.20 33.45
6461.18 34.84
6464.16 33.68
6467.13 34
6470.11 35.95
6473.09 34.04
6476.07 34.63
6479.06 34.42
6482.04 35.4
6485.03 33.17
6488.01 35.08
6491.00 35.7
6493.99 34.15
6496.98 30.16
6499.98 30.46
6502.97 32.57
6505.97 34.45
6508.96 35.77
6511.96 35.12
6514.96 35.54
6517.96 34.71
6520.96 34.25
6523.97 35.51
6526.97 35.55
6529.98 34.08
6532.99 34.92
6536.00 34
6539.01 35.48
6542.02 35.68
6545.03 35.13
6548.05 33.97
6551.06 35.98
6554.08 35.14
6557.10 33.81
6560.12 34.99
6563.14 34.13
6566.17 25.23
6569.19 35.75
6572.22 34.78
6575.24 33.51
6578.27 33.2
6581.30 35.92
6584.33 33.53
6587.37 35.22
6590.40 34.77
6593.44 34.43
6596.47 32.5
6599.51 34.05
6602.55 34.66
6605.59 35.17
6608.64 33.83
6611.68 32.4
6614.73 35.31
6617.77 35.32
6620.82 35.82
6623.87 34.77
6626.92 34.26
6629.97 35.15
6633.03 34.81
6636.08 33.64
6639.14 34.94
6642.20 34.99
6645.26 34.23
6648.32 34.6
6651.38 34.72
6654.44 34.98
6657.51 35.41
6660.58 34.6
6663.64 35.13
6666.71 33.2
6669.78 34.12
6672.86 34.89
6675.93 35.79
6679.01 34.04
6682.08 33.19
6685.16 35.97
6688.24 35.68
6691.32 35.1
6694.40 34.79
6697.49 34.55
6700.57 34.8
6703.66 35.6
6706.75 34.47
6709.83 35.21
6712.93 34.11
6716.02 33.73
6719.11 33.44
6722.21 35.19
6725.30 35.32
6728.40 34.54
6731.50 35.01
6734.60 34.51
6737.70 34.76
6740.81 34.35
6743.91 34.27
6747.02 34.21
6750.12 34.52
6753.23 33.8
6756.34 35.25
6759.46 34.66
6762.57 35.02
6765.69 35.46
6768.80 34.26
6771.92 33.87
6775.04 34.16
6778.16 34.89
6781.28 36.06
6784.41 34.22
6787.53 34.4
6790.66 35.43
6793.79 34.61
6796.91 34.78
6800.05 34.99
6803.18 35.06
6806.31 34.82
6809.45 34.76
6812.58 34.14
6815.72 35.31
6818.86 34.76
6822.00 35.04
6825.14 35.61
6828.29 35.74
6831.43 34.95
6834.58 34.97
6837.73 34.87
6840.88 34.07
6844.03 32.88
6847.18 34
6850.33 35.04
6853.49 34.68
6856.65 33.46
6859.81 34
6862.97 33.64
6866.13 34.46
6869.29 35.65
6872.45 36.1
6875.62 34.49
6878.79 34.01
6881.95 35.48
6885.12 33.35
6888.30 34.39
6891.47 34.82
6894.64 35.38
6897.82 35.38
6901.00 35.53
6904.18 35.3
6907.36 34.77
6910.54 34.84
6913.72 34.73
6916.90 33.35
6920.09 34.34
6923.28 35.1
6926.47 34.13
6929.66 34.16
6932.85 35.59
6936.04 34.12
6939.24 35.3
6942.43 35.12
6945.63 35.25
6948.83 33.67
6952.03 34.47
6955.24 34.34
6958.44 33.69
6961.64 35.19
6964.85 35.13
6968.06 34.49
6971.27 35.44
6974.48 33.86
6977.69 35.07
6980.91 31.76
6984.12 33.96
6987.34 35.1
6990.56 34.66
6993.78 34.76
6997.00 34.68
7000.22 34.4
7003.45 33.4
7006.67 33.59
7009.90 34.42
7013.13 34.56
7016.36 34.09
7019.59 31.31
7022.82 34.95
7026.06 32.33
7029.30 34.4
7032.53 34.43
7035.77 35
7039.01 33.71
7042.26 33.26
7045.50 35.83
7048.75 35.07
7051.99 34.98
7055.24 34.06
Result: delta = -0.472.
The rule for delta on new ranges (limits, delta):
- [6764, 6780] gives -0.468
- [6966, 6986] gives -0.464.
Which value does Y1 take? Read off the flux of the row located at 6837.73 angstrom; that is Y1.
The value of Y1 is 34.87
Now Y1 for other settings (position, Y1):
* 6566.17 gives 25.23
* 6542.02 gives 35.68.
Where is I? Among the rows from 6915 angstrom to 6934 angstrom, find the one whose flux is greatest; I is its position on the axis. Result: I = 6932.85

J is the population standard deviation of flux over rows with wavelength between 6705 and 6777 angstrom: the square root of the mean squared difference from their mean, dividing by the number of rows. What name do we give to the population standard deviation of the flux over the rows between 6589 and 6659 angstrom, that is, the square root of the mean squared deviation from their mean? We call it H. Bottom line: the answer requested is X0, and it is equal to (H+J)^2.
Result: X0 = 1.9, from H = 0.8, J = 0.5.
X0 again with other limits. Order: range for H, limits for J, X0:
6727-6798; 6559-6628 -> 7.0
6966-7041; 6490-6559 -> 6.5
